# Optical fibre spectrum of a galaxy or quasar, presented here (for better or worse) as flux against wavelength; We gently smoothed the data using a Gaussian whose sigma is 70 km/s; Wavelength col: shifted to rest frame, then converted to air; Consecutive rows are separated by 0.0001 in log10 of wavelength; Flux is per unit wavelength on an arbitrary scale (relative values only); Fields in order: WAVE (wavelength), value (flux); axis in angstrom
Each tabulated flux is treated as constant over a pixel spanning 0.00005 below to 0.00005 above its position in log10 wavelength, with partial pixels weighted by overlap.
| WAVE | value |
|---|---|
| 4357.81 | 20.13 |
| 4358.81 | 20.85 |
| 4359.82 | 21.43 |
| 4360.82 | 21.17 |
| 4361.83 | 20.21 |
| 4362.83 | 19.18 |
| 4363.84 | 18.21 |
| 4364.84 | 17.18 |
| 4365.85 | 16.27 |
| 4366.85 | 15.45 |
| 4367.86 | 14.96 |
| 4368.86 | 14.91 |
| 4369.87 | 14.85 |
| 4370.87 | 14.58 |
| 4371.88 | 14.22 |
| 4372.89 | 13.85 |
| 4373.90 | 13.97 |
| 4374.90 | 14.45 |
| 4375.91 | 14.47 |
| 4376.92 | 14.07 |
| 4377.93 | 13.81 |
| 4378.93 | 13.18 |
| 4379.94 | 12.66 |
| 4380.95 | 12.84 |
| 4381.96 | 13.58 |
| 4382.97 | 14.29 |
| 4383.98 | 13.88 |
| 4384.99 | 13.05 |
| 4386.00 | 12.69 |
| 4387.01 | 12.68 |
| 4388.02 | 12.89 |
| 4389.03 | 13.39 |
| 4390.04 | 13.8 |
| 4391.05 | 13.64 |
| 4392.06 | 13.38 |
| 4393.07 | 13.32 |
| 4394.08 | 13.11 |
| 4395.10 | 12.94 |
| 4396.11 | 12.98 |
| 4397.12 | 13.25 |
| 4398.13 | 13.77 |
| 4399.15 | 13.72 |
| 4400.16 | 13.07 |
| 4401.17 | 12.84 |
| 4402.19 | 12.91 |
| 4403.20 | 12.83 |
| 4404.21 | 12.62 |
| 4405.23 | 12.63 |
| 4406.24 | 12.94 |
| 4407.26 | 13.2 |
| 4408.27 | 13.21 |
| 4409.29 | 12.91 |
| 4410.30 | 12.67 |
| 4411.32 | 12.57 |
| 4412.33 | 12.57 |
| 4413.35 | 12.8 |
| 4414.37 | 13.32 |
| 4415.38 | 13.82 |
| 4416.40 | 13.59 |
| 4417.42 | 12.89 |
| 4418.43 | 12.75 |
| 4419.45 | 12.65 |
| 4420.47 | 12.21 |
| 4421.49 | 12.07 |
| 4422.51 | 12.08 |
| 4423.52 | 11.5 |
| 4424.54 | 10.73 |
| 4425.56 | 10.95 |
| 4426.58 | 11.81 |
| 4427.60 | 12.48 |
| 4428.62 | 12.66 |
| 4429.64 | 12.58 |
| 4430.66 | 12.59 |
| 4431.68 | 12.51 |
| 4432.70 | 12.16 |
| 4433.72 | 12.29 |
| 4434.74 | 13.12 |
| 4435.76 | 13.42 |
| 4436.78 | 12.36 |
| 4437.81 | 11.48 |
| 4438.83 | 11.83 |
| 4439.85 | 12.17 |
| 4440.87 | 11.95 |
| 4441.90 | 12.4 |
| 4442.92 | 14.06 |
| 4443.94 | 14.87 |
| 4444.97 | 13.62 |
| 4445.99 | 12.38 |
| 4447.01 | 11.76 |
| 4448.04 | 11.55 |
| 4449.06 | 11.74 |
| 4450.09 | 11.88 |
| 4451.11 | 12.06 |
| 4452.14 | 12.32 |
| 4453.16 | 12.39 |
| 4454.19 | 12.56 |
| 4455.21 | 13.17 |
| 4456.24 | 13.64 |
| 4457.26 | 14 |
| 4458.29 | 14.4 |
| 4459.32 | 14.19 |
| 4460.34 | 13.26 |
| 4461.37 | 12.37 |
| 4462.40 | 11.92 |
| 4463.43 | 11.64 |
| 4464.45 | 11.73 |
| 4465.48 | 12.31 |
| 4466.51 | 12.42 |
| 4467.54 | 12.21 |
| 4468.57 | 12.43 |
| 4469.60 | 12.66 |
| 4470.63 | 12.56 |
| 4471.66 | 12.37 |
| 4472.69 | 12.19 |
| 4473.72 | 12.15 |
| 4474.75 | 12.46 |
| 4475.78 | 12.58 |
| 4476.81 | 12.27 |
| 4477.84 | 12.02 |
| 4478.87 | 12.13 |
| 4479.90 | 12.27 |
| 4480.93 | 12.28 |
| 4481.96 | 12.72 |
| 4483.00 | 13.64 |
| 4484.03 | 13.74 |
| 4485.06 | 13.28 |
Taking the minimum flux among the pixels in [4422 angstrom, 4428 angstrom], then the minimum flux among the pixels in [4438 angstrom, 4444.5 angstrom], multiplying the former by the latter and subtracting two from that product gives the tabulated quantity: 125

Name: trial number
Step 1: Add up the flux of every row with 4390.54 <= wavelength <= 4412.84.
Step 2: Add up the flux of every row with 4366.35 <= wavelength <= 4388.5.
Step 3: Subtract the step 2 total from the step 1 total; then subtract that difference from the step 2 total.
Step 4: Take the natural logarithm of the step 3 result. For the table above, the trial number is 5.78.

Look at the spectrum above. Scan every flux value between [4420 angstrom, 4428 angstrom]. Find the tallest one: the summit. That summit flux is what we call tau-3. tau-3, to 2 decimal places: 12.48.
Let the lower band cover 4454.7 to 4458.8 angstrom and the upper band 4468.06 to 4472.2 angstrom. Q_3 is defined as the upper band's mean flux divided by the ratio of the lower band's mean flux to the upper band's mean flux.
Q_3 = 11.3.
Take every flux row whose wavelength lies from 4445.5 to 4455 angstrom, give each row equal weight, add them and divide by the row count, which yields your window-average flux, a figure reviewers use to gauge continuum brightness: 12.1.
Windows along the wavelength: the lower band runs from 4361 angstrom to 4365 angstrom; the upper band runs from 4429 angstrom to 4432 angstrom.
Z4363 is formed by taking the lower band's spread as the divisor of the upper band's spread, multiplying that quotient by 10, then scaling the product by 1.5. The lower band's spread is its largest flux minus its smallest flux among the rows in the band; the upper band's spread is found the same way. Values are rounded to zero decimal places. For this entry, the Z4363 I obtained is 0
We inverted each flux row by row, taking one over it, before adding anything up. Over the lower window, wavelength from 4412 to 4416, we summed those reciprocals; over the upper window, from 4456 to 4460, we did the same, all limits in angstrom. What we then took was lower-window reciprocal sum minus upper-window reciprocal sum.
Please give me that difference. 0.02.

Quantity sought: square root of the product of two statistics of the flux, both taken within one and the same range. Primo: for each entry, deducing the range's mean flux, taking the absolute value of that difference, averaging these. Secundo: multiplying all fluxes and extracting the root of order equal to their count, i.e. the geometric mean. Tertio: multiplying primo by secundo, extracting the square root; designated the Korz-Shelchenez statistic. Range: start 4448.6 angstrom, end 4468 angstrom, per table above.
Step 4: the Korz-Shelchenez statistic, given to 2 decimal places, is 3.01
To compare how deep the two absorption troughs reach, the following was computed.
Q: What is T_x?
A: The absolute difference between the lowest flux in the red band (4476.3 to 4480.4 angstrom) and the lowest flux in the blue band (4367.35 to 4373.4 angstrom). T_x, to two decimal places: 1.83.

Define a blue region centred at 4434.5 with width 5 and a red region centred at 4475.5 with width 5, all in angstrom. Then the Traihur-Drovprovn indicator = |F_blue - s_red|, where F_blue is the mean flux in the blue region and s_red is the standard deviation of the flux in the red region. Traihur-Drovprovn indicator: 12.5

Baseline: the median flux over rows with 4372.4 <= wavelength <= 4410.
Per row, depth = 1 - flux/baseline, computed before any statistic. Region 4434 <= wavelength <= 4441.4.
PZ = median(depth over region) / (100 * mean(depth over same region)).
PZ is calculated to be 0.0119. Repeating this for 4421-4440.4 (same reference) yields 0.0098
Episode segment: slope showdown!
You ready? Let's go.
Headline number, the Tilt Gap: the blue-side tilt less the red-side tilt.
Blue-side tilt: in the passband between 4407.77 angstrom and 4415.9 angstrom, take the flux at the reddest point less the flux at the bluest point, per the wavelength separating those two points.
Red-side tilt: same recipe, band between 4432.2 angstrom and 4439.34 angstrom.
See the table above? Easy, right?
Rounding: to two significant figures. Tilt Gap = 0.14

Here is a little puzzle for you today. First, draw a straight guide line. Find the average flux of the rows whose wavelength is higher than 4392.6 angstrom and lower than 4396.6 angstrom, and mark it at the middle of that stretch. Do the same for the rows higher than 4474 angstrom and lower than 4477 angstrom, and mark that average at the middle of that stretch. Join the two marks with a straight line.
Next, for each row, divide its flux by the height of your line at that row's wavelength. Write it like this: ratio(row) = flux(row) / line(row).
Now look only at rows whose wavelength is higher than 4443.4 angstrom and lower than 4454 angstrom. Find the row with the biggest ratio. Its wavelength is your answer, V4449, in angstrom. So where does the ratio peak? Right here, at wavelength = 4443.94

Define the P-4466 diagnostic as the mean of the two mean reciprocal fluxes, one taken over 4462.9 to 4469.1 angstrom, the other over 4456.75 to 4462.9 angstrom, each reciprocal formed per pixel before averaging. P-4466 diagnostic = 0.0789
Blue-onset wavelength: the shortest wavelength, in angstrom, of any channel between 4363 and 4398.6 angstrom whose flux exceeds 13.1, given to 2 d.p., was 4363.84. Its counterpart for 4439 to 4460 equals 4442.92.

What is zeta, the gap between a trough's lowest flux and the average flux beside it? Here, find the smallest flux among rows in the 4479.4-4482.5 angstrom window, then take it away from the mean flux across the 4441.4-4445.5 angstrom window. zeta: 1.5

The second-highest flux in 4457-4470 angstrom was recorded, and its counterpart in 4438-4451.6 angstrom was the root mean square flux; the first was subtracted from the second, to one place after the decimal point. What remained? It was -1.7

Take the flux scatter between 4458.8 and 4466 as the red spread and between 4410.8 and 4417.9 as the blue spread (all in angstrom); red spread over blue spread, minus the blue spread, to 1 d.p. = 1.4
